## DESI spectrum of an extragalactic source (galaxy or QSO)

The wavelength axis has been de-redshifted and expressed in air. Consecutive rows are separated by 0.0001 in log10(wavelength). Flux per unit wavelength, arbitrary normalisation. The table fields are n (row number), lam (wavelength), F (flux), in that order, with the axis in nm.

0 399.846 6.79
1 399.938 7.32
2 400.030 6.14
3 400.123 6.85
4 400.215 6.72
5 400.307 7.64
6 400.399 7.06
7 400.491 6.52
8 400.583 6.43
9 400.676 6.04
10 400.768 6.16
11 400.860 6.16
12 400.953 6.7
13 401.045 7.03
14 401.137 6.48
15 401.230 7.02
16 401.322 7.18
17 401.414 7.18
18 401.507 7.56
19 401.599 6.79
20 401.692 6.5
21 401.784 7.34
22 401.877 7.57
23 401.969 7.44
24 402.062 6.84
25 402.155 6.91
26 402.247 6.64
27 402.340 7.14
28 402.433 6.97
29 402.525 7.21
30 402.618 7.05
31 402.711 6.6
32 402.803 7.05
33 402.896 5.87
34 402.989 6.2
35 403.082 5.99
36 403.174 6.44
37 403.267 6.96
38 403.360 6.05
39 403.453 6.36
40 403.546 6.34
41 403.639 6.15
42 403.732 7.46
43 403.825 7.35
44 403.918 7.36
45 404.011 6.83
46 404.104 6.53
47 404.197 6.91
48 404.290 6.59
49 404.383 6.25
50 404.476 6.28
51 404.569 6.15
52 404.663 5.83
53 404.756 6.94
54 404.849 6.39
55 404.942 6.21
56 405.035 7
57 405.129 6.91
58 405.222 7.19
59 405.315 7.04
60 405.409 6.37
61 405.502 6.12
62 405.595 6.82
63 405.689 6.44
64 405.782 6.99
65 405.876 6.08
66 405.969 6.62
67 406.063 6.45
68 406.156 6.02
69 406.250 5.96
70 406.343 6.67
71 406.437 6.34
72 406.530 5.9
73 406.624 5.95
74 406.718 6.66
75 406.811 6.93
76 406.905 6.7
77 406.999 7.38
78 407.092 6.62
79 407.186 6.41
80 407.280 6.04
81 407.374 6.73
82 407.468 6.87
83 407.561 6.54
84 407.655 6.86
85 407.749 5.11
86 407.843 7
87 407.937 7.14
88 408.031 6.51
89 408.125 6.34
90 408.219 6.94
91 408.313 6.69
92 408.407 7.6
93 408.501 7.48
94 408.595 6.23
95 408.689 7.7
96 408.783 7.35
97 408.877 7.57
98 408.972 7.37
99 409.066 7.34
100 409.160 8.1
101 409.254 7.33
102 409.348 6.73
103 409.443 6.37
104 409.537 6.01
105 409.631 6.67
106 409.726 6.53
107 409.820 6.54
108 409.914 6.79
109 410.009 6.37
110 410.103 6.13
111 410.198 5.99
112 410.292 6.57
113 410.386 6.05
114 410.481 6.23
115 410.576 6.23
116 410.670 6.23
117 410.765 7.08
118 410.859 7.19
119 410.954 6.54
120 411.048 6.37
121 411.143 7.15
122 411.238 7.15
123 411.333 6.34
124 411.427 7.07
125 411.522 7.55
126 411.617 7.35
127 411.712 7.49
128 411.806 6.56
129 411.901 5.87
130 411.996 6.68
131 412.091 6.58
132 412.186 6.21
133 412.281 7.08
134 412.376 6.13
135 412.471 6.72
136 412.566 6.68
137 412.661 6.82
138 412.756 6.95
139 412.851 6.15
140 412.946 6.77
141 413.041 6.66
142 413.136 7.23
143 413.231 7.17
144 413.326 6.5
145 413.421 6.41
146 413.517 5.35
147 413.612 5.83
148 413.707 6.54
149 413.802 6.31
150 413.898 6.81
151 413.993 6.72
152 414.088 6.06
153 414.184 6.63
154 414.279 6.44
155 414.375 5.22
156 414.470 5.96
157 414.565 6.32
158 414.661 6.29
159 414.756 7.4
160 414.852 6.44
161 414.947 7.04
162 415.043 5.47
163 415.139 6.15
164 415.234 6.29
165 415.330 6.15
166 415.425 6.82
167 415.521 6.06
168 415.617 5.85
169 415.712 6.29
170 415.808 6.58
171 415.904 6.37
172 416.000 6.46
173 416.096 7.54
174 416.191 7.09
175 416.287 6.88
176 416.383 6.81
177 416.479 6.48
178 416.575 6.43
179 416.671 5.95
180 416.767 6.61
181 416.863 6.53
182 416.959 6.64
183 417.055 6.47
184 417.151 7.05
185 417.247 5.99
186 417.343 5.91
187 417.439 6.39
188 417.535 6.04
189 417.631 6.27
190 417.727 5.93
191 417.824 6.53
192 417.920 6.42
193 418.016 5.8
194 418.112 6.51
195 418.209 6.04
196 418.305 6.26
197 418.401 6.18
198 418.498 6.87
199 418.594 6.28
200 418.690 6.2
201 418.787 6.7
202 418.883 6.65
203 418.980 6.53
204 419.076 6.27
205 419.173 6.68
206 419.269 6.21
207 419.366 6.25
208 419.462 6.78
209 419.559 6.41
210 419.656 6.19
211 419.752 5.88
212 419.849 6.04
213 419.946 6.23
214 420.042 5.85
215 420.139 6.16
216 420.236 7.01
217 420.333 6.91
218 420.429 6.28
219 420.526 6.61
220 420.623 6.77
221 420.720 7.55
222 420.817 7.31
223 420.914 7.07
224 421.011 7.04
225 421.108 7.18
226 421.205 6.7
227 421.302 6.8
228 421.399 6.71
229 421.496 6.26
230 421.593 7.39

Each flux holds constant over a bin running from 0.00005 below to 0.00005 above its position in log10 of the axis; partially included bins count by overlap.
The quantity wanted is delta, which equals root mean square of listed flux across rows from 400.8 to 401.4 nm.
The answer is 6.77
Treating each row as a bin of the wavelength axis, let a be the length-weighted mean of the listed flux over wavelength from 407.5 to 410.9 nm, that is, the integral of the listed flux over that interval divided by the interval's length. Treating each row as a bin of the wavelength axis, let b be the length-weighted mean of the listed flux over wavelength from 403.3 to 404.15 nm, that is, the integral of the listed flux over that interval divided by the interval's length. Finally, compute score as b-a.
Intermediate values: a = 6.75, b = 6.7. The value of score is 0.0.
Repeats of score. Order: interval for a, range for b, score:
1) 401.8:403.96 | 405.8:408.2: -0.3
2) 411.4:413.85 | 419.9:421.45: 0.1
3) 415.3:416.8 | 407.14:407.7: 0.0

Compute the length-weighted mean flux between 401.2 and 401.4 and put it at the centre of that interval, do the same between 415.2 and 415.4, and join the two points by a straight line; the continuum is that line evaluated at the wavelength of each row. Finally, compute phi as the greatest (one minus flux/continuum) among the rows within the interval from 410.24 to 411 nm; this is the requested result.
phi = 0.08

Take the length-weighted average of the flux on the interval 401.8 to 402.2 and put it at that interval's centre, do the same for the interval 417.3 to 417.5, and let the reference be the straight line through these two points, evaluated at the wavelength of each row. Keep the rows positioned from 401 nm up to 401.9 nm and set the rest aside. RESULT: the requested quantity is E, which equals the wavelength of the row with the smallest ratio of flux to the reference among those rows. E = 401.137 nm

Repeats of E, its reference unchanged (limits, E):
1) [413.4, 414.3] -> 413.517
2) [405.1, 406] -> 405.876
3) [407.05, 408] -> 407.749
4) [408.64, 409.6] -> 409.537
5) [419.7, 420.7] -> 420.042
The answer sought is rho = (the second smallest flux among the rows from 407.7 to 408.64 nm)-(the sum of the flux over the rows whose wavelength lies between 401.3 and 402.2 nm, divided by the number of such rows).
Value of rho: -0.9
